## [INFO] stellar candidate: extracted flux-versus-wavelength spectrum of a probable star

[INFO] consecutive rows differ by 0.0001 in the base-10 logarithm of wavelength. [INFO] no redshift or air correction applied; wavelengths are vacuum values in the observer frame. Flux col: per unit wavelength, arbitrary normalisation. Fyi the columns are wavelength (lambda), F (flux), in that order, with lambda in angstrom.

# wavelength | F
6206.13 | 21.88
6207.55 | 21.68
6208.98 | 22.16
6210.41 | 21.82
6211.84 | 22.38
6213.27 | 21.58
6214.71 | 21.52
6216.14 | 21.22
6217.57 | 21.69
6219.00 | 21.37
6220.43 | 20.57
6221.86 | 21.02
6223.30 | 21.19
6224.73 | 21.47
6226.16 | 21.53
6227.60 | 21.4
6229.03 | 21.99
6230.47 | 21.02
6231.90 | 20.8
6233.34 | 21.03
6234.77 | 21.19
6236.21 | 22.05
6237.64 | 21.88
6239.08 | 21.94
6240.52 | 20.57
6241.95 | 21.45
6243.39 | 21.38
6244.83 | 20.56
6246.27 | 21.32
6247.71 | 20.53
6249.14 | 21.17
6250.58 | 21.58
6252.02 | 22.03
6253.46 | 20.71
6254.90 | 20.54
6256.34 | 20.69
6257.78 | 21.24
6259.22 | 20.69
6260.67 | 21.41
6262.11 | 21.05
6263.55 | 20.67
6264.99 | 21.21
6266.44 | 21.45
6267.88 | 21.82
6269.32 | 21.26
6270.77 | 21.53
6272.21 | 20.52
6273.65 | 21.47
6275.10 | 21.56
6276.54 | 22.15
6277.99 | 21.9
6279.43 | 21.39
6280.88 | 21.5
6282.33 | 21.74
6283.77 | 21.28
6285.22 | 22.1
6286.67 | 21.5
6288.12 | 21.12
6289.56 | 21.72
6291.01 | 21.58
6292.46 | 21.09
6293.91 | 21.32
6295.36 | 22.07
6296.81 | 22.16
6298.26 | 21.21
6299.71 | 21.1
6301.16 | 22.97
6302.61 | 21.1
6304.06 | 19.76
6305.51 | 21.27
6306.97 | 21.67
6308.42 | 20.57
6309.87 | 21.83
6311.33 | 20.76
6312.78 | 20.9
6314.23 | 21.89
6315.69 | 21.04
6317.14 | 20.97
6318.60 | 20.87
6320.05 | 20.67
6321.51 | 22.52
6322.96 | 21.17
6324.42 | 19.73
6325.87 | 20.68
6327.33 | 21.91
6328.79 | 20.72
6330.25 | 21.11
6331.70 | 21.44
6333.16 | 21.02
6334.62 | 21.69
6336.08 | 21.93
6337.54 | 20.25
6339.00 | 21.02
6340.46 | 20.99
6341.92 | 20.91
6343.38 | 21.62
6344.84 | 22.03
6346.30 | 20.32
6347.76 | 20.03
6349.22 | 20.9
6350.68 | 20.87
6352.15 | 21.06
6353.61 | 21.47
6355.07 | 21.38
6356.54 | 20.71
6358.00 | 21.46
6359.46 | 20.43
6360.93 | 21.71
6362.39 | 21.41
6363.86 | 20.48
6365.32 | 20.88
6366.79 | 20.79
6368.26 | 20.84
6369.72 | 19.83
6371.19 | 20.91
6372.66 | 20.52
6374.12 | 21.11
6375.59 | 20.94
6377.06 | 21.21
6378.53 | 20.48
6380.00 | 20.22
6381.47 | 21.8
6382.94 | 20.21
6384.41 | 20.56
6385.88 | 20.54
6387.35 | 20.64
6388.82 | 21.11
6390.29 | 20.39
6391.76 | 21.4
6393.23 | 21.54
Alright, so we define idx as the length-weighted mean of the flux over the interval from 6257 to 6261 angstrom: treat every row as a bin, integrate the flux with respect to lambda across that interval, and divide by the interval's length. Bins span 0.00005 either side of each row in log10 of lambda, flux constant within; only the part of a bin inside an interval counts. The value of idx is 21.0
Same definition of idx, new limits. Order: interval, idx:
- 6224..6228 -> 21.5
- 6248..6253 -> 21.5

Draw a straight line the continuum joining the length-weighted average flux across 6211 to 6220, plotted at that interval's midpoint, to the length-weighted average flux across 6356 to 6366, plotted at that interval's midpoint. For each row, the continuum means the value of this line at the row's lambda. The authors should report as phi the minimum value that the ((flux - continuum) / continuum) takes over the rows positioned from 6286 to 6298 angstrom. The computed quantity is -0.01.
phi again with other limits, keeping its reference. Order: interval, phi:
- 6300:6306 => -0.07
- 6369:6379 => -0.06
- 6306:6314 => -0.03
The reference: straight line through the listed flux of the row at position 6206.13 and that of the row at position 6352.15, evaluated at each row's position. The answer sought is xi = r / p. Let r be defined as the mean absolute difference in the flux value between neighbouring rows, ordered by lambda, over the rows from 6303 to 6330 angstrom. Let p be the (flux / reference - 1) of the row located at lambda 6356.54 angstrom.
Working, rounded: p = -0.015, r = 0.9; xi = -60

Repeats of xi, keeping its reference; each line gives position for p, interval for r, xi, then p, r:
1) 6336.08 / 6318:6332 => 27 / 0.037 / 1.0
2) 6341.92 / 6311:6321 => -40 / -0.010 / 0.4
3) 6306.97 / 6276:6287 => 26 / 0.017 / 0.4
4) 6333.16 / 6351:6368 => -86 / -0.007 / 0.6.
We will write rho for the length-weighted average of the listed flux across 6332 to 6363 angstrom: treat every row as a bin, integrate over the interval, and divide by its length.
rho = 21.1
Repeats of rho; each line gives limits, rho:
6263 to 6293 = 21.5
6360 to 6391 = 20.8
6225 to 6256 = 21.3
